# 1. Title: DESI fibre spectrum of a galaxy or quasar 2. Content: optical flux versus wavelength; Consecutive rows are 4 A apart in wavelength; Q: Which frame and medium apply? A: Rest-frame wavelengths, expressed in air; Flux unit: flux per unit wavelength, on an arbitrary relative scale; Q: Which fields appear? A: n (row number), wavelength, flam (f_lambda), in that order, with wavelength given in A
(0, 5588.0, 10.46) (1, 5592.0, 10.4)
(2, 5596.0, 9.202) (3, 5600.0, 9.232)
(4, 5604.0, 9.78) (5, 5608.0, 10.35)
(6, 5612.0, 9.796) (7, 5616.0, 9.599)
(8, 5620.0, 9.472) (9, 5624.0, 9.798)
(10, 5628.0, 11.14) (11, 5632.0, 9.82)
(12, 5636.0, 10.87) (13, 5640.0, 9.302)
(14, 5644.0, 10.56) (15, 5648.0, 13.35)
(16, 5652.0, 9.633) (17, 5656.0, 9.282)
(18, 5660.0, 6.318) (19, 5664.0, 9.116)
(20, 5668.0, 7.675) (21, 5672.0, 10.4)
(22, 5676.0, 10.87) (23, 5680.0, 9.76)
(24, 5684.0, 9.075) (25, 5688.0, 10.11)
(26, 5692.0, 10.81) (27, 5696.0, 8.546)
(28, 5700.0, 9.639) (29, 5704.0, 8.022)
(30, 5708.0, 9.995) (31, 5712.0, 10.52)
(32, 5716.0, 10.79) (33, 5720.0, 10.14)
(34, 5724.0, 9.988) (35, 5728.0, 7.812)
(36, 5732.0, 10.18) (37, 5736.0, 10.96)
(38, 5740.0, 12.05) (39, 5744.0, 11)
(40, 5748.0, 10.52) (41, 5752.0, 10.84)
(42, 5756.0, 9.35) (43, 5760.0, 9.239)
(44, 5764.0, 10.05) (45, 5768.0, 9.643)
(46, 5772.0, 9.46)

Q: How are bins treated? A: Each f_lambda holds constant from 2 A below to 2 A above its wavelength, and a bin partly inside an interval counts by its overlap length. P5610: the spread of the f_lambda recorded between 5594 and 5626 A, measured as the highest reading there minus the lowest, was 1.1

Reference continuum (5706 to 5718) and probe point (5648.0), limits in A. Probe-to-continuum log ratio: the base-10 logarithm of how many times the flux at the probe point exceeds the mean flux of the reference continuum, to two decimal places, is 0.11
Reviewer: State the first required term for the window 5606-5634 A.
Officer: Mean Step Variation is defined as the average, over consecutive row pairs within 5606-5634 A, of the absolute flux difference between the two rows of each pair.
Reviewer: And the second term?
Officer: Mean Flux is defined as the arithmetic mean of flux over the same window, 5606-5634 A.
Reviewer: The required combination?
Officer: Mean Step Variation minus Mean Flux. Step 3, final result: -9.4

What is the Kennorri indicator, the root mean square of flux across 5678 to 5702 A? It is 9.7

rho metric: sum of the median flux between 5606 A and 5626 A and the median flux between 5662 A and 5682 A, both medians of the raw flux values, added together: 19.6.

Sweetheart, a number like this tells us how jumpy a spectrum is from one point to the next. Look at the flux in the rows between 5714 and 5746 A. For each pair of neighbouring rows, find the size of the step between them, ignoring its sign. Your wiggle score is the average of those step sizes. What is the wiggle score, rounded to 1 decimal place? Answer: 1.2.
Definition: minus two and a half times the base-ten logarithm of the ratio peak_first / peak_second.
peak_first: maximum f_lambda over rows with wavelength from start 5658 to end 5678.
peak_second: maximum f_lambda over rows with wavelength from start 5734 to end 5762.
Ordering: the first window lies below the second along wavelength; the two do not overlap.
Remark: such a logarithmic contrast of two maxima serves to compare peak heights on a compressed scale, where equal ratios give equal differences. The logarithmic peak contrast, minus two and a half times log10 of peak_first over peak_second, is 0.11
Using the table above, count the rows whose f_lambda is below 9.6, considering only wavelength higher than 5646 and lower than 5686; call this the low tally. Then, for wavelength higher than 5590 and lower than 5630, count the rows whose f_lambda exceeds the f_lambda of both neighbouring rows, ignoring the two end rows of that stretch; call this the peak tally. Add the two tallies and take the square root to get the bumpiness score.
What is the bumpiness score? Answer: 2.4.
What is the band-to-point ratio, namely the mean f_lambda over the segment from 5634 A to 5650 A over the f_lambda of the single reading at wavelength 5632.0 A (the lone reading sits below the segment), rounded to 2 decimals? 1.12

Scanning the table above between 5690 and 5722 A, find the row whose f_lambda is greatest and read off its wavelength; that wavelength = 5692.0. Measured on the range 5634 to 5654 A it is 5648.0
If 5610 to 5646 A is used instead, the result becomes 5628.0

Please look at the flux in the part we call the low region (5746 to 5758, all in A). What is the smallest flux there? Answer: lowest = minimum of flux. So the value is 9.35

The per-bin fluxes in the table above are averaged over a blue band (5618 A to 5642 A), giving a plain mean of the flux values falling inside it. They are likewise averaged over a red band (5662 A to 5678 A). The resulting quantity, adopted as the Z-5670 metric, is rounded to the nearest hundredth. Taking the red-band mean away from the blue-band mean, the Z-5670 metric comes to 0.55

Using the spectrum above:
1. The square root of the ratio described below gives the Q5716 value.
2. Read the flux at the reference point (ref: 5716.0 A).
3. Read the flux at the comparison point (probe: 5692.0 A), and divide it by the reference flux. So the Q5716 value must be 1.00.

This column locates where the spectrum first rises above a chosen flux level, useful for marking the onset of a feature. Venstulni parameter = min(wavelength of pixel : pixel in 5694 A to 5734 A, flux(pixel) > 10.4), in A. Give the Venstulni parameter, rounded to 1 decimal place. 5712.0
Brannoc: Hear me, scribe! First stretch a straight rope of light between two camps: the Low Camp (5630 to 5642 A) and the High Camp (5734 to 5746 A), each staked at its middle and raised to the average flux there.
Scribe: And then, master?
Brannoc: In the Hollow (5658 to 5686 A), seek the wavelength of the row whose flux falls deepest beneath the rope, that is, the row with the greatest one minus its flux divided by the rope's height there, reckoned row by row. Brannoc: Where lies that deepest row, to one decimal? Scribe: 5660.0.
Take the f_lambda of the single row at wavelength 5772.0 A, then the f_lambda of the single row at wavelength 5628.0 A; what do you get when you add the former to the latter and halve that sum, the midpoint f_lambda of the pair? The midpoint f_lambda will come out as 10.3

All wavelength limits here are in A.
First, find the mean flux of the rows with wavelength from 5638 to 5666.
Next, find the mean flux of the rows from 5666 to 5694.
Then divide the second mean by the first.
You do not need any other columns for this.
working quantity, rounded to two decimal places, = 1.02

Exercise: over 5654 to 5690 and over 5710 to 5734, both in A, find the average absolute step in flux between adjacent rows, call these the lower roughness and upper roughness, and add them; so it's 2.8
